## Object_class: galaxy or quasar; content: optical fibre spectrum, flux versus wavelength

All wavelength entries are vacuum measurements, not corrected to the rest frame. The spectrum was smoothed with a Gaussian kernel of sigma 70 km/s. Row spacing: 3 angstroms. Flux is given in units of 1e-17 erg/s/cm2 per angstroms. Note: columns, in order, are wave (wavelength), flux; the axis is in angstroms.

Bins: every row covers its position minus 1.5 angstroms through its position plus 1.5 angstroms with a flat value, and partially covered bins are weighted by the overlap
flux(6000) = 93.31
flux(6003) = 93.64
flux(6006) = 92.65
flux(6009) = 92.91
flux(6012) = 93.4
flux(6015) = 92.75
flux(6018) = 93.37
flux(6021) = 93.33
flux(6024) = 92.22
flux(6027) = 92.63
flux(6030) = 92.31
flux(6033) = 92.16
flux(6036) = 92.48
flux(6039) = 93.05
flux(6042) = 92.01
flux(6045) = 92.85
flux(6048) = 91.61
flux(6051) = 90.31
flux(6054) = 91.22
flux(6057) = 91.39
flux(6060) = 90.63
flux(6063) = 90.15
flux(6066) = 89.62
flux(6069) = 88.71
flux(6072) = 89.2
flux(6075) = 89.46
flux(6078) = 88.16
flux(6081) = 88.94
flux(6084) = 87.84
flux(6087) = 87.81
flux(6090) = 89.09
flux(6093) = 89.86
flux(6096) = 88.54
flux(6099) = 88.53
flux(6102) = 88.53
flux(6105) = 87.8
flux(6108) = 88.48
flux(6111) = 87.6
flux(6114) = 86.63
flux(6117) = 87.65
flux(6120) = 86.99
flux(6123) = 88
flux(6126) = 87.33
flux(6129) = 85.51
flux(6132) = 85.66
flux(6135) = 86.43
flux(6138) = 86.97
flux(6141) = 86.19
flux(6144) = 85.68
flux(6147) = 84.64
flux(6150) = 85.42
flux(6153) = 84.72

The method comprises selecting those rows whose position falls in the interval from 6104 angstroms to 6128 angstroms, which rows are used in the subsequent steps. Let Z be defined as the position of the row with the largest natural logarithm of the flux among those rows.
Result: 6108 angstroms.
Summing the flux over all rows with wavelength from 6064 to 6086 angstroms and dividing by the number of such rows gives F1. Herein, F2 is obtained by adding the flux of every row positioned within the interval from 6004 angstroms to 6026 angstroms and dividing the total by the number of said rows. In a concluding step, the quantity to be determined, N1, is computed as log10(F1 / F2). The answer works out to -0.020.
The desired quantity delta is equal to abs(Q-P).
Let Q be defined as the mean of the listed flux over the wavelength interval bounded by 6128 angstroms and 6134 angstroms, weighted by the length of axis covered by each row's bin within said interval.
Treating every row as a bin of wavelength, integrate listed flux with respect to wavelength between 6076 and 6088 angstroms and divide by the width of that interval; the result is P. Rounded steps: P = 88.3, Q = 86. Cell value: 2.6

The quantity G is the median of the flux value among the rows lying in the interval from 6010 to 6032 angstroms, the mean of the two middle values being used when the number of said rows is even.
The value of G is 93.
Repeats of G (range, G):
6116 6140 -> 87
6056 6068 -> 90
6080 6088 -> 88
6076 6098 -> 89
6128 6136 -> 86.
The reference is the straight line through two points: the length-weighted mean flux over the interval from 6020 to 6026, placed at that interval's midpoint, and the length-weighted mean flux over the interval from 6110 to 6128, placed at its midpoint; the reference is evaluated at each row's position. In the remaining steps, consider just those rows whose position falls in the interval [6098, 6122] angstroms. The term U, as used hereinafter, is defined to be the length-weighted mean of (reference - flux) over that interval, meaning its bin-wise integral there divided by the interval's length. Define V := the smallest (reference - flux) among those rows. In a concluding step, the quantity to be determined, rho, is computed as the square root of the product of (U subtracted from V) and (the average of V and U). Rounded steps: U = 0.05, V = -0.55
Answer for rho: 0.39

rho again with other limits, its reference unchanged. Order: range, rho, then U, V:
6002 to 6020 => 0.17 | 0.28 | -0.37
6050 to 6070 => 0.36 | 0.30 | -0.59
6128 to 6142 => 0.49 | 0.23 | -0.73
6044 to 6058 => 0.95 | -0.29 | -1.37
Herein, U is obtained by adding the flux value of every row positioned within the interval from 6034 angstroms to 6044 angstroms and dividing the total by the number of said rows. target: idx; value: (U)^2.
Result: 8559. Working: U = 93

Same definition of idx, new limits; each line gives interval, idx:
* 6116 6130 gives 7586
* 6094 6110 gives 7810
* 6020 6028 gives 8598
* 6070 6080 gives 7910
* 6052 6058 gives 8337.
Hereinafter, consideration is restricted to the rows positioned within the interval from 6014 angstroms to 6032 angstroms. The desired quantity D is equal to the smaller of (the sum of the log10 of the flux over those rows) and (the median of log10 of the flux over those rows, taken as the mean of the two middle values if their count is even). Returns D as 1.97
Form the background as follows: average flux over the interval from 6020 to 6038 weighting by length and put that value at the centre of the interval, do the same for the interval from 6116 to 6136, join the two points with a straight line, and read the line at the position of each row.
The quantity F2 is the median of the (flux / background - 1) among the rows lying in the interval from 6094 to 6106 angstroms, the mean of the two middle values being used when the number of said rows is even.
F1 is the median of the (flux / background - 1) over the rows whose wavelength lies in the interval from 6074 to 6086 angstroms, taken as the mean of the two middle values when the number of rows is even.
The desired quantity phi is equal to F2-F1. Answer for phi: 0.012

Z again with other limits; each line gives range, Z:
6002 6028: 6003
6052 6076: 6057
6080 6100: 6093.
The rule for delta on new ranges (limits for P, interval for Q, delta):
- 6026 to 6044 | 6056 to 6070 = 2.3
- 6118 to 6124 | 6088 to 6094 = 1.8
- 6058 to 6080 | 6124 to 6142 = 3.1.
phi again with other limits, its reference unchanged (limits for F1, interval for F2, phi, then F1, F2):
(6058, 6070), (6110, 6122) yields 0.005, -0.0059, -0.001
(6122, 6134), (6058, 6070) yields -0.005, -0.0013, -0.006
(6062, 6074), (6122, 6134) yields 0.007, -0.0082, -0.001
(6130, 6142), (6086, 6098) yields -0.002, 0.0027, 0.001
